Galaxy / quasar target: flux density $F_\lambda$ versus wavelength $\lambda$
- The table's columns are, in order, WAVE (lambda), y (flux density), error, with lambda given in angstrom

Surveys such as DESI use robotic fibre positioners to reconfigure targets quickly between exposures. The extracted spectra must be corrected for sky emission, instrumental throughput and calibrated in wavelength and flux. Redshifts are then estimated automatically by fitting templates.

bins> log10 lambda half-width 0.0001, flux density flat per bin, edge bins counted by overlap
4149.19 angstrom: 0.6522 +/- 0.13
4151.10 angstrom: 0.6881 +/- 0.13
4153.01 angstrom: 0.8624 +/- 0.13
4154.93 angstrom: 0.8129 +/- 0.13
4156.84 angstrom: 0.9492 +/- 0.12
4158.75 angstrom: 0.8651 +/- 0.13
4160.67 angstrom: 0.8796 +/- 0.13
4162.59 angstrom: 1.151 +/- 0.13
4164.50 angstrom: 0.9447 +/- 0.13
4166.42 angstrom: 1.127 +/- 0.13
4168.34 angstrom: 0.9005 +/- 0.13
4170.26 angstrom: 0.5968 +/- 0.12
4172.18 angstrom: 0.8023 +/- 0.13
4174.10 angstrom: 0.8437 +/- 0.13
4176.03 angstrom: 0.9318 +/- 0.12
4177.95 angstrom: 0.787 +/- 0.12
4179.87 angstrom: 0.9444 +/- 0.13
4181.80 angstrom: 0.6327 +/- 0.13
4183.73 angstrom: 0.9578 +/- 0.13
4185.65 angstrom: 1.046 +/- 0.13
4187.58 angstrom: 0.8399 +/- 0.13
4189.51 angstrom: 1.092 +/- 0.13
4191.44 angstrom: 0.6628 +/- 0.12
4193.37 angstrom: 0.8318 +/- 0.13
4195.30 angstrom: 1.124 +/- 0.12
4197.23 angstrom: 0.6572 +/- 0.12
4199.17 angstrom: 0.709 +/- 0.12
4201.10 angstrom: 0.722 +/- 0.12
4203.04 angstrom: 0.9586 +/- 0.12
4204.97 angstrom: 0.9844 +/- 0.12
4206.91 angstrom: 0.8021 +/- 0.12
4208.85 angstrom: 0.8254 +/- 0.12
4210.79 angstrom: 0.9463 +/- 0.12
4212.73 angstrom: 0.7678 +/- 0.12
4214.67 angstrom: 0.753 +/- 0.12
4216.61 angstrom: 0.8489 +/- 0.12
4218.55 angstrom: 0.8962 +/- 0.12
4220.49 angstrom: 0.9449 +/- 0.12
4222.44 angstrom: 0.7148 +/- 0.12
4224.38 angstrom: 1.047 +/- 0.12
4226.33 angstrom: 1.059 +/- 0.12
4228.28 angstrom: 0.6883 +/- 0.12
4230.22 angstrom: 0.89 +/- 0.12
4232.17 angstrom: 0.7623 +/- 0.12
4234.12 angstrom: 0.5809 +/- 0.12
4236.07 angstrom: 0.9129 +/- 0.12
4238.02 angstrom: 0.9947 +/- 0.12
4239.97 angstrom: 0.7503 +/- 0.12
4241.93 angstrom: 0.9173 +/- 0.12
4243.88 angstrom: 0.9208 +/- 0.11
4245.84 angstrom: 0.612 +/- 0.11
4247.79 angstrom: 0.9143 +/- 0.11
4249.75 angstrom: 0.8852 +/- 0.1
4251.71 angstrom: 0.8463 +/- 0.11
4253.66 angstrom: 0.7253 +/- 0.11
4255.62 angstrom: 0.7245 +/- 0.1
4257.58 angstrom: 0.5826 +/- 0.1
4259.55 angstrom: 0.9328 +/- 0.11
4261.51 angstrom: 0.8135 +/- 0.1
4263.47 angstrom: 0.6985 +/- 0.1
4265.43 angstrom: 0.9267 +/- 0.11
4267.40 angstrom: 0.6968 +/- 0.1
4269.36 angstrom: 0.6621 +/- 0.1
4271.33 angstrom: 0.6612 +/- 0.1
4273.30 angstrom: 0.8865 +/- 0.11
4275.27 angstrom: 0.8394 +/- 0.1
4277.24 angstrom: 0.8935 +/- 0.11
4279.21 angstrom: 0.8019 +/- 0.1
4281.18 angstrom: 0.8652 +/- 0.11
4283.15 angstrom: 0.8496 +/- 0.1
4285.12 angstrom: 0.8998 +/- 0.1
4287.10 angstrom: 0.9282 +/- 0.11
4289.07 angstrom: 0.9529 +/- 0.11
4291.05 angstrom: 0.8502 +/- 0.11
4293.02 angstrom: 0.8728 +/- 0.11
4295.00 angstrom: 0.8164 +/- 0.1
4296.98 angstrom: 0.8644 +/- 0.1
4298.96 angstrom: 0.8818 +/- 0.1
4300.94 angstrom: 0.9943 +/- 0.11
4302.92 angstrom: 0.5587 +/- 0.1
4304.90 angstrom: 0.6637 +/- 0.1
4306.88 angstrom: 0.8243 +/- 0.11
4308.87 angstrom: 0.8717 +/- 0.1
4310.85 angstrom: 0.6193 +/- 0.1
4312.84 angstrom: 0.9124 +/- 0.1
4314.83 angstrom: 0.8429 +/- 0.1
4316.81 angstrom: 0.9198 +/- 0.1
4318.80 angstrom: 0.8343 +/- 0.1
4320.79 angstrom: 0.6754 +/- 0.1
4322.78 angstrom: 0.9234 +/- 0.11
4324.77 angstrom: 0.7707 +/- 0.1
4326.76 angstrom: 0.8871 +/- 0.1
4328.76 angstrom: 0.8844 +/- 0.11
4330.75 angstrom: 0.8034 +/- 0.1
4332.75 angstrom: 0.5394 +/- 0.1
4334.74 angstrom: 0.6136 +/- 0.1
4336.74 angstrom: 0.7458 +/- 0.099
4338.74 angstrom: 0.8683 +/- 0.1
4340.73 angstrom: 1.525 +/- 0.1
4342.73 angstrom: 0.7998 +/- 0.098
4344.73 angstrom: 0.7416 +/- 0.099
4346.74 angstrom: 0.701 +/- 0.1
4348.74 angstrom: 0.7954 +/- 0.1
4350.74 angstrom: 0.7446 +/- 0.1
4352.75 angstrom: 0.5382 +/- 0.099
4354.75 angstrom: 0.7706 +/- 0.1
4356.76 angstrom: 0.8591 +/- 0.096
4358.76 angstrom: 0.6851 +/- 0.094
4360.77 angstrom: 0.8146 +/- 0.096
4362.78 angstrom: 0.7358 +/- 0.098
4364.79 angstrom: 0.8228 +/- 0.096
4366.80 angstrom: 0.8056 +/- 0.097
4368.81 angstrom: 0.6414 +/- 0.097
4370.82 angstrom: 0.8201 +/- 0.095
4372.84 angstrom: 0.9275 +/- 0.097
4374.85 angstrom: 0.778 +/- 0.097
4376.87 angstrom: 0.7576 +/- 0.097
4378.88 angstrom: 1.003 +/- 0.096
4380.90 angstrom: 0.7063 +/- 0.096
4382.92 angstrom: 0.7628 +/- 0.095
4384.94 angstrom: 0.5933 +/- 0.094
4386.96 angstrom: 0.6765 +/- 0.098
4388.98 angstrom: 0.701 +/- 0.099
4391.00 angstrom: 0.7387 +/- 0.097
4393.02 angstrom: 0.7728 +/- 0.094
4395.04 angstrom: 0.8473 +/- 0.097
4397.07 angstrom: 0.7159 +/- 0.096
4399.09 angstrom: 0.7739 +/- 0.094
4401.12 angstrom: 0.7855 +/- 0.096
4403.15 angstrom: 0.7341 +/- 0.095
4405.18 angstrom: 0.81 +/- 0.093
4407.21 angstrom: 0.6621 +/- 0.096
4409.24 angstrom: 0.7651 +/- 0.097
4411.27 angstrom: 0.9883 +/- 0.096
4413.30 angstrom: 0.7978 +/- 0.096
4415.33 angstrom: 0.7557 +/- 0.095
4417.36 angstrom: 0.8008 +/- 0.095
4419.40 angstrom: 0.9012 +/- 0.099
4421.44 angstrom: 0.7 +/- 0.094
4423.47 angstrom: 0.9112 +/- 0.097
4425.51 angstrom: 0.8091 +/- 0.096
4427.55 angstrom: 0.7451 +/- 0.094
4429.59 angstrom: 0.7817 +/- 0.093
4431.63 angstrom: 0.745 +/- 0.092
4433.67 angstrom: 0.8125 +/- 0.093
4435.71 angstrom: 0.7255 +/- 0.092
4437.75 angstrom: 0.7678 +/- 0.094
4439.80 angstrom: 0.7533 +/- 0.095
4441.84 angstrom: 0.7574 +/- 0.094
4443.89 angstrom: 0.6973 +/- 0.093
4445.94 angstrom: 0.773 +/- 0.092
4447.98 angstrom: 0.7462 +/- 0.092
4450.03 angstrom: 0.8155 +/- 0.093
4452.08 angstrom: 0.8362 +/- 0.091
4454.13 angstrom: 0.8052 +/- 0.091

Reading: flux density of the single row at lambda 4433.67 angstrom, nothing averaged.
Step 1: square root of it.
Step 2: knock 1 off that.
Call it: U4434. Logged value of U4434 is -0.099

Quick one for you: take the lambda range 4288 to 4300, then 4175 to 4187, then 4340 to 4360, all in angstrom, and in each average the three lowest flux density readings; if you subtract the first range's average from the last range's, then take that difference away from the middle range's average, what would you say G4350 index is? 0.986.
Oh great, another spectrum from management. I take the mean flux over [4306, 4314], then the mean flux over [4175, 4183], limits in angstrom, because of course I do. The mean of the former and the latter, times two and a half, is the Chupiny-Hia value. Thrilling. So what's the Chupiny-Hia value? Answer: 2.04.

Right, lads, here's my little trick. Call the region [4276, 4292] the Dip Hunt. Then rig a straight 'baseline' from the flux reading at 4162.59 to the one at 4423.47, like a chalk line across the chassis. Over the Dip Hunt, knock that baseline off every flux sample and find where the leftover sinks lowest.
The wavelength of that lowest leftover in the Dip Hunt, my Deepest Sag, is 4279.21 angstrom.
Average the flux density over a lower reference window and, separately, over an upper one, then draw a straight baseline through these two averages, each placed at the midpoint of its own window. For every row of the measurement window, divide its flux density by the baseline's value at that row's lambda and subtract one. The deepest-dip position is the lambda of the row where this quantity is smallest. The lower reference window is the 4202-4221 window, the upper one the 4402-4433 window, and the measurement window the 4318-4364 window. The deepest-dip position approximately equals 4332.75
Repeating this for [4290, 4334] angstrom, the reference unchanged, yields 4332.75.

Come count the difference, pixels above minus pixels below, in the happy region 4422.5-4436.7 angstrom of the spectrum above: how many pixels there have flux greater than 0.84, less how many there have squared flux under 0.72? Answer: -5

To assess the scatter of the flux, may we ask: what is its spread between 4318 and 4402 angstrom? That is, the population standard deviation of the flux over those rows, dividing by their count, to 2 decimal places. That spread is 0.15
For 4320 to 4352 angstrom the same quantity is 0.21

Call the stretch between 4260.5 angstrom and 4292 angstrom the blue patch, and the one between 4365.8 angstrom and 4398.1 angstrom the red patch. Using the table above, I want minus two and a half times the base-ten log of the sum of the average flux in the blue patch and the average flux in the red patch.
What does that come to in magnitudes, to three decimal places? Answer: -0.505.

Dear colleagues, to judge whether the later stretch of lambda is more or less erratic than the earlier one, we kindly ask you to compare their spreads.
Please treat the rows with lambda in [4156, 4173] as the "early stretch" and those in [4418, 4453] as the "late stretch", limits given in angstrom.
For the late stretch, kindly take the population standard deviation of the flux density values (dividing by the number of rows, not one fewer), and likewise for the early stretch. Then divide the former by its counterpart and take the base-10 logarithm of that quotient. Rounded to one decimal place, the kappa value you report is -0.4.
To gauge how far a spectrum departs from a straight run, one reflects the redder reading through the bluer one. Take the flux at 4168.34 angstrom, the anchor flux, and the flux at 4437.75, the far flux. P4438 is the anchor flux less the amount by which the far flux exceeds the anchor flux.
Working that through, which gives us 1.0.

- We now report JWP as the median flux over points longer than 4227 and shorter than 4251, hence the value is 0.89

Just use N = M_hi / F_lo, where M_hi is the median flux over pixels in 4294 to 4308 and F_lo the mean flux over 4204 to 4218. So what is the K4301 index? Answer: 0.97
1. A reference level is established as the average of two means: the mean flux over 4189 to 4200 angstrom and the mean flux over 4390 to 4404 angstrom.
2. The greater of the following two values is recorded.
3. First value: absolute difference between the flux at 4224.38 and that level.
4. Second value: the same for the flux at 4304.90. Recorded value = 0.24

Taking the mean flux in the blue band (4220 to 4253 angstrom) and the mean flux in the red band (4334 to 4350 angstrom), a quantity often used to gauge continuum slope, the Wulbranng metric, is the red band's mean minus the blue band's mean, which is 0.00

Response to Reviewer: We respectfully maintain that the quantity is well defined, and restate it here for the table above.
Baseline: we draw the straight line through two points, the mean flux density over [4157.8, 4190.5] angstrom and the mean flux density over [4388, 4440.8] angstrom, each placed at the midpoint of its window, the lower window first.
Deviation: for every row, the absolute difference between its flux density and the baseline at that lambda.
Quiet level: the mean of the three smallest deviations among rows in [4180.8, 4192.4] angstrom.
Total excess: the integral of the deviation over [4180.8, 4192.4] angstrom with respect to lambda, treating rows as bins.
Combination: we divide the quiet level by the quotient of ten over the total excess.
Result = 0.016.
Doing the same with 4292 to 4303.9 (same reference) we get 0.003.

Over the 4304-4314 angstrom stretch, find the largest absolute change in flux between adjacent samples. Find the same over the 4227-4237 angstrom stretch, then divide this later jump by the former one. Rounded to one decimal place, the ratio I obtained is 1.1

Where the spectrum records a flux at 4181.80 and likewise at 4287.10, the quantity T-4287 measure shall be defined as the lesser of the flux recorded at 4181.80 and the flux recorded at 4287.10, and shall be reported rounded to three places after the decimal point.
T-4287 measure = 0.633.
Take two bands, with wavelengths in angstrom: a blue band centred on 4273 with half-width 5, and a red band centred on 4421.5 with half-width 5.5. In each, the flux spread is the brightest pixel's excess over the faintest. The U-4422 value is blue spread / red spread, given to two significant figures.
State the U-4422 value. 1.1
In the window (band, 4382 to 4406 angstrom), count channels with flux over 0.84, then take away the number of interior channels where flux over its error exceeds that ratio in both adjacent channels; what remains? -1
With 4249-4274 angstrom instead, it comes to 2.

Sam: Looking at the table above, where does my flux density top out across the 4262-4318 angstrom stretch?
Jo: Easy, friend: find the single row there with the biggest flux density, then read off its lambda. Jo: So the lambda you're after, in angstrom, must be 4300.94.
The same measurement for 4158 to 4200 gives 4162.59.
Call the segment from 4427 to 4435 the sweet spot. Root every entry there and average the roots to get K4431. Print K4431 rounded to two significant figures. 0.88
